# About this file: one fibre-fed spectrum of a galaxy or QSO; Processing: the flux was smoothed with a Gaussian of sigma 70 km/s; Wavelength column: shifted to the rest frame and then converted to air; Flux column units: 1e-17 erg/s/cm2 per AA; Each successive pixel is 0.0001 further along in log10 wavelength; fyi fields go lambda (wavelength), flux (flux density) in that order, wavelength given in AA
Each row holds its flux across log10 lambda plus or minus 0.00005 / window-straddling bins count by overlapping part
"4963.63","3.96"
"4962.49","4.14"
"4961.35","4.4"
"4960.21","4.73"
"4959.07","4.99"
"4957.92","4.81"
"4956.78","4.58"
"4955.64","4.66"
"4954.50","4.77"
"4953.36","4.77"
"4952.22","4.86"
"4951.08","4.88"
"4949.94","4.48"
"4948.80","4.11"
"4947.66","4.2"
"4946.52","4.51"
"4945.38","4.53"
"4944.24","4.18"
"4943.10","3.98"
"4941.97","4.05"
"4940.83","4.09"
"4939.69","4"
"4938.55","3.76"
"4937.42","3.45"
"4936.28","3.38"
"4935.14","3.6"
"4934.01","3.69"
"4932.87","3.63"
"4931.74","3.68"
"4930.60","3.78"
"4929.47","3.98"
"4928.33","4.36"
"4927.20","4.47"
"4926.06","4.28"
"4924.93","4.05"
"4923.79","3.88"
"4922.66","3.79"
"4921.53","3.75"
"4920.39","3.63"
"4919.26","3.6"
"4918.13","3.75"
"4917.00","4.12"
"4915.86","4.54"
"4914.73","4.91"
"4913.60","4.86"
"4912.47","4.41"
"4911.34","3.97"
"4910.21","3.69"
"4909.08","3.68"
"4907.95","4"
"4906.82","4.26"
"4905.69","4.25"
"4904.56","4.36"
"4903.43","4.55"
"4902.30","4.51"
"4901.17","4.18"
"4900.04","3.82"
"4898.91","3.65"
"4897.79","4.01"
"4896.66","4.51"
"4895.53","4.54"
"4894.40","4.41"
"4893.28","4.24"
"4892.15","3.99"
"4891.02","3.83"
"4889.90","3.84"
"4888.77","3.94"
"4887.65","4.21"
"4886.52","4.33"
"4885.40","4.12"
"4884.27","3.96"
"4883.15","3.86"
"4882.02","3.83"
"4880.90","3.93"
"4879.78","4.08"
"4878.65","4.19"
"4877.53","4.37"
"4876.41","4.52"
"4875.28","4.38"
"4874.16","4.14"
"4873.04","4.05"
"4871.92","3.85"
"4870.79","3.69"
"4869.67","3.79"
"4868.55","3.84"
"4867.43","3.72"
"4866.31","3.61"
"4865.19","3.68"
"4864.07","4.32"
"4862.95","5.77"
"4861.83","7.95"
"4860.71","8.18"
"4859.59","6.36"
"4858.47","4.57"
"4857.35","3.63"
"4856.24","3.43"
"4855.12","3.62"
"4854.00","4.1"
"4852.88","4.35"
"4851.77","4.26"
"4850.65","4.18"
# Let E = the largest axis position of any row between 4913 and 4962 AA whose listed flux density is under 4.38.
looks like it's 4948.80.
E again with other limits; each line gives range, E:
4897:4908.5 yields 4907.95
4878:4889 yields 4888.77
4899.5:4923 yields 4922.66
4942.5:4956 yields 4948.80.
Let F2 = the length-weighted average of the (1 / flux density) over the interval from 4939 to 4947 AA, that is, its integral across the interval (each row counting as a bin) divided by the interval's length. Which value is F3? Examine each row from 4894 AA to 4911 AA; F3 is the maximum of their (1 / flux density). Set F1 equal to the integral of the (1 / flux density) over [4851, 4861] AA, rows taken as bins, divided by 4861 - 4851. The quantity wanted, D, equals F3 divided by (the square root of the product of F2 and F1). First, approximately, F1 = 0.231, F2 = 0.240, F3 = 0.274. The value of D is 1.16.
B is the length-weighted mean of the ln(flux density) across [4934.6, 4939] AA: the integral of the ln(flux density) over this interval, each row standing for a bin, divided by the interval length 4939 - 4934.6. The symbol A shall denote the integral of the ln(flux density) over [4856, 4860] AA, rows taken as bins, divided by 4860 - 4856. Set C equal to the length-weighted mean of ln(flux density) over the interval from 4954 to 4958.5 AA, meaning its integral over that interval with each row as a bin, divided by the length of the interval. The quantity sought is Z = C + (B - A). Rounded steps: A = 1.48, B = 1.26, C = 1.55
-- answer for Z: 1.33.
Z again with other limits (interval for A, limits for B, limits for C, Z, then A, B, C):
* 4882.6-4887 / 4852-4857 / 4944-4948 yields 1.43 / 1.40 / 1.36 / 1.47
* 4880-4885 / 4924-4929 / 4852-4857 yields 1.44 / 1.36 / 1.44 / 1.36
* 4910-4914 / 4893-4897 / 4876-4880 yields 1.50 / 1.44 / 1.49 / 1.46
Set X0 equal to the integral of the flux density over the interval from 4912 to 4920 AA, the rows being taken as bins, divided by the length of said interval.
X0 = 4.3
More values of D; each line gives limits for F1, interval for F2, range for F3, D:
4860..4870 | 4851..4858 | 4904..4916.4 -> 1.14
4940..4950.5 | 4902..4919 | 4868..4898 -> 1.14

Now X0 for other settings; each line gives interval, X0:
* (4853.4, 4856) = 3.8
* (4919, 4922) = 3.7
